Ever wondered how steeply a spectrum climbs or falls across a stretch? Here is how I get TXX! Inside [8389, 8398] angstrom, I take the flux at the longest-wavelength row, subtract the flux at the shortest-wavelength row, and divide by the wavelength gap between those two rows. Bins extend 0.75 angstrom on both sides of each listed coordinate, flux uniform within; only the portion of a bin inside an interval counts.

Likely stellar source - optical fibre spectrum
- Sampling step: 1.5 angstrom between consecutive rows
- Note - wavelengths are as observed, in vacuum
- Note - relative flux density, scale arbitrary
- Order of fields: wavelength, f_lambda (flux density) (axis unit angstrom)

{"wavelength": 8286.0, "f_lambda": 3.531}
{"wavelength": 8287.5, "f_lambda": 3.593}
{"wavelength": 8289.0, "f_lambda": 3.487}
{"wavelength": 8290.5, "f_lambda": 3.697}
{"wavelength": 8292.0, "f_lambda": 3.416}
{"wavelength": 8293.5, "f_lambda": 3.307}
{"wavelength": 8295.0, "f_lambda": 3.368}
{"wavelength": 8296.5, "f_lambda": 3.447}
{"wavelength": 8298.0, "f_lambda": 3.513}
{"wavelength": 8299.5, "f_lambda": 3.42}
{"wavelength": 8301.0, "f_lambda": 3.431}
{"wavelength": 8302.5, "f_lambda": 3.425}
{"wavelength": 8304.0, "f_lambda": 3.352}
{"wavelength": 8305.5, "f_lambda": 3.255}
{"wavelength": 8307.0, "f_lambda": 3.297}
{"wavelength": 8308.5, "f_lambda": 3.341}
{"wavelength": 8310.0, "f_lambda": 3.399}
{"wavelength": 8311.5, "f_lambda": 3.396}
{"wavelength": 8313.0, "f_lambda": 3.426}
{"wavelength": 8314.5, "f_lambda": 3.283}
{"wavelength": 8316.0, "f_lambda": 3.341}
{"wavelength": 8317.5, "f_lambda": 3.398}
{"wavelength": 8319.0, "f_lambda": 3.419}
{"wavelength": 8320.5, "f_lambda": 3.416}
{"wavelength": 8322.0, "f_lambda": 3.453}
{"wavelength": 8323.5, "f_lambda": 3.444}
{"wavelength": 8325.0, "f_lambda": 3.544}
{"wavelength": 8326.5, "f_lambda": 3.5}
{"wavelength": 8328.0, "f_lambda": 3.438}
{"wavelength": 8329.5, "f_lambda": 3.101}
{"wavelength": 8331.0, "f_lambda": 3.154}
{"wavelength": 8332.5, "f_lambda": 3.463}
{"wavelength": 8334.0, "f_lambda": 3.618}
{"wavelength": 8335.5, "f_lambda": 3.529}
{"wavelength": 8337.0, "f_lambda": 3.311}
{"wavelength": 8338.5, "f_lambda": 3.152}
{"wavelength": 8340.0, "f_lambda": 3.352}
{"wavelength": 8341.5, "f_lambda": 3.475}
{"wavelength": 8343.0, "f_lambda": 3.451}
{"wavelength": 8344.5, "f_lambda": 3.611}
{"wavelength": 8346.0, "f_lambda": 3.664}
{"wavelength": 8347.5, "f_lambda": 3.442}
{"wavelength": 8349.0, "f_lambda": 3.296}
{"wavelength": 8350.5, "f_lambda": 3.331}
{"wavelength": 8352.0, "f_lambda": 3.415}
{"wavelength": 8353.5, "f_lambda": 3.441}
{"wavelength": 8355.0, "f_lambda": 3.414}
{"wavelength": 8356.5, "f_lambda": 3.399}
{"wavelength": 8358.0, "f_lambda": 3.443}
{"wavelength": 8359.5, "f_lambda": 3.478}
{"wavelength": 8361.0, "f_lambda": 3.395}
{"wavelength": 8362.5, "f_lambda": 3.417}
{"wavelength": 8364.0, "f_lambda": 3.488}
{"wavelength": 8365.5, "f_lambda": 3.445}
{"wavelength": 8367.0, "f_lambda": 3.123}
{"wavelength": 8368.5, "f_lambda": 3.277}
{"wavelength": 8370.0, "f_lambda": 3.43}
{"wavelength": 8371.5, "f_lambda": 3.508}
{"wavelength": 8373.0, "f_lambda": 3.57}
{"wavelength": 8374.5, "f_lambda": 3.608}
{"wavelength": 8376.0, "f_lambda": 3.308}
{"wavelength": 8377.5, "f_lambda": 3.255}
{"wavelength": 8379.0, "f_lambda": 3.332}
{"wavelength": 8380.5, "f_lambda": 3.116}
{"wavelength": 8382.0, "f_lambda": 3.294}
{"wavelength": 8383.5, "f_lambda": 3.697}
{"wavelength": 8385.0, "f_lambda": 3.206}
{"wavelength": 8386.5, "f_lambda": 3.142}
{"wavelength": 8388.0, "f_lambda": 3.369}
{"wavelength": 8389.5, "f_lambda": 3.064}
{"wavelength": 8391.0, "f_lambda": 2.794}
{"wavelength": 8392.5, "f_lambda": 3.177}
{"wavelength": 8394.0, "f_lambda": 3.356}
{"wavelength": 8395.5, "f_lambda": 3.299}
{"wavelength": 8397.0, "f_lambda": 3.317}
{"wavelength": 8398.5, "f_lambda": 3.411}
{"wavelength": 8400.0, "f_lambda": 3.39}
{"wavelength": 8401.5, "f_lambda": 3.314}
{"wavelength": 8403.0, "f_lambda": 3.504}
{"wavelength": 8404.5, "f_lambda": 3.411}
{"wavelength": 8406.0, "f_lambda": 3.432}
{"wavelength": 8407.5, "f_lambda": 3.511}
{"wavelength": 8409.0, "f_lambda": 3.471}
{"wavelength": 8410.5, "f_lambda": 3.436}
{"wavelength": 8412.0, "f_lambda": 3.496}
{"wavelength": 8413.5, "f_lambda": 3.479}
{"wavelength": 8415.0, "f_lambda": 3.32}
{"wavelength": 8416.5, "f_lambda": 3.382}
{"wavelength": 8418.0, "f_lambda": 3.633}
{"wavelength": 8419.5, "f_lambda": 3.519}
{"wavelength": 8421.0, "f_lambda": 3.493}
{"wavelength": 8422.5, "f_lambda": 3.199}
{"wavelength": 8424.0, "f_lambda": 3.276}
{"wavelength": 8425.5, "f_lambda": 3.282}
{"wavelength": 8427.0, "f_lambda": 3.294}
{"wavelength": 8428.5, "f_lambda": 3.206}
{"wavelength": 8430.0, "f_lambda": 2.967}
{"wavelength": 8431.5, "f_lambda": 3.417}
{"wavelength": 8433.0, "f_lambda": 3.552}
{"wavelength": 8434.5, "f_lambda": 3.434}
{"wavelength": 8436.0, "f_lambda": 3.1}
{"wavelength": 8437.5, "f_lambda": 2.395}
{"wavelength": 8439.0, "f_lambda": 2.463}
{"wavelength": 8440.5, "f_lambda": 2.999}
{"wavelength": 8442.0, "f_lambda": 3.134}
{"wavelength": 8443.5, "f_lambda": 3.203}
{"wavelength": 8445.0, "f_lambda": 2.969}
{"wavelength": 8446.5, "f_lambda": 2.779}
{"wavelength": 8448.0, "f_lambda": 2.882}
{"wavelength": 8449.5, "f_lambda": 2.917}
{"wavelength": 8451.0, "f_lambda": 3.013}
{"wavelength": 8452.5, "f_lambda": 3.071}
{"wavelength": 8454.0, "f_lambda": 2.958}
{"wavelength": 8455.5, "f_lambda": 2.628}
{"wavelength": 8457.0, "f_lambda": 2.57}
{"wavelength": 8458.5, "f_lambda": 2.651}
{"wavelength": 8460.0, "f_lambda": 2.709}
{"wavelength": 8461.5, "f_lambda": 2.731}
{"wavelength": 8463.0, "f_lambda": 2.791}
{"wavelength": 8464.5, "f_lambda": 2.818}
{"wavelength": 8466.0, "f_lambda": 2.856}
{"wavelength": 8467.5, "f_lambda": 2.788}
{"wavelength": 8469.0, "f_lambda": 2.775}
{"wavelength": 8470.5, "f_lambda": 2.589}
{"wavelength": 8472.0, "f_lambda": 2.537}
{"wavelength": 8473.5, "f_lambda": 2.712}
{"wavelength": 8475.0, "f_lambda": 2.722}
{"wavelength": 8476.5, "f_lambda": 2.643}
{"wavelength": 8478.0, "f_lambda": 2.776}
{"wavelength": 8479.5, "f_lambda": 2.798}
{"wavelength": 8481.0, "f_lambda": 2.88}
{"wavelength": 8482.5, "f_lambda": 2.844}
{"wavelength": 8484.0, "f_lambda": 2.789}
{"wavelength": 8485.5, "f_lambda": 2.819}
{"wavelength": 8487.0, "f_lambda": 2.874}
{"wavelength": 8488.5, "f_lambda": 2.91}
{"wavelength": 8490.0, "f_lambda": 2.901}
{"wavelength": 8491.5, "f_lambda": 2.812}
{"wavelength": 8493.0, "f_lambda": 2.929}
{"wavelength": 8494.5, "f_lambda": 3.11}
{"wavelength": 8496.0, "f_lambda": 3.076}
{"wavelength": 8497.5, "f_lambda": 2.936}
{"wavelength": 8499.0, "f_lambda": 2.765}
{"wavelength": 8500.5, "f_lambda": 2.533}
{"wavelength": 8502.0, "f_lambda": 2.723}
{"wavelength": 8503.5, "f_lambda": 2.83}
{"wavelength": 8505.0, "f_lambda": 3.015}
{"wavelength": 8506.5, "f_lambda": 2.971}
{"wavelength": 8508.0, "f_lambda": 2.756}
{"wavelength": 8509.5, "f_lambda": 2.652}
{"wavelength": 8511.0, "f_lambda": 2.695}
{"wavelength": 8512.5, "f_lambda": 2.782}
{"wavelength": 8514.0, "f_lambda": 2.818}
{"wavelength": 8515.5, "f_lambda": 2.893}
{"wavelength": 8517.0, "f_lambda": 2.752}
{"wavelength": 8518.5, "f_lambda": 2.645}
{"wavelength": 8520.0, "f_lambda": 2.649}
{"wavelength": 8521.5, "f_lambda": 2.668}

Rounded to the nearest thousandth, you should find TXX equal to 0.034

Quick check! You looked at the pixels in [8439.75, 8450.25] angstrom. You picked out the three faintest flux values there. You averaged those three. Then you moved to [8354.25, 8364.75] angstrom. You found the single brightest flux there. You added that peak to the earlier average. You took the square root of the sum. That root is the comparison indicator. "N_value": 2.52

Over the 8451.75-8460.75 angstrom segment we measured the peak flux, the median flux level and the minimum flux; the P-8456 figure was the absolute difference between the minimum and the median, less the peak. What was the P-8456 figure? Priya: -3.0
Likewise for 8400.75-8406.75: -3.4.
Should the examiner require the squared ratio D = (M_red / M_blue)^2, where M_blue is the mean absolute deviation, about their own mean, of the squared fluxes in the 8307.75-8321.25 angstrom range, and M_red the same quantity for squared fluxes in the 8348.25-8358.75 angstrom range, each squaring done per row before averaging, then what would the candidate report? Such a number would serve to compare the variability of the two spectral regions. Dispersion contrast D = 1.3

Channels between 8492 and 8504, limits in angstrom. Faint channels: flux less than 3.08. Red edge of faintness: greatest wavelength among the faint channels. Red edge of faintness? 8503.5 angstrom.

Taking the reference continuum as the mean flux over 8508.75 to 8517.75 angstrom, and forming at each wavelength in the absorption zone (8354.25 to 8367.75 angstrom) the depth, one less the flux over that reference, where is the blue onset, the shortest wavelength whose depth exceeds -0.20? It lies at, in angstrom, 8367.0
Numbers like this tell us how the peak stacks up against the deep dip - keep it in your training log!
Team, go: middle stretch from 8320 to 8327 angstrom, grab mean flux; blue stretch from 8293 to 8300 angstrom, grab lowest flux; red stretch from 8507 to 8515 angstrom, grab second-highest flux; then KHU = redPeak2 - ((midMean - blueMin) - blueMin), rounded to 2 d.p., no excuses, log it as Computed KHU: 5.92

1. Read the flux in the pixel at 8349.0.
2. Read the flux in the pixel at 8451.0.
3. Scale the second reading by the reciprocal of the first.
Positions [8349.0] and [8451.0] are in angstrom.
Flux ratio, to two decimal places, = 0.91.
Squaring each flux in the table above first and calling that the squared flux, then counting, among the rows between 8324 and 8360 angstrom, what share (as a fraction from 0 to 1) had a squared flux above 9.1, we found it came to 1.00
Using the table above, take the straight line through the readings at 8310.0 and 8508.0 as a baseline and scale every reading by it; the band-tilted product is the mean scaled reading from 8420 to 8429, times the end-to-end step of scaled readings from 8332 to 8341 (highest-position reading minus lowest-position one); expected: -0.03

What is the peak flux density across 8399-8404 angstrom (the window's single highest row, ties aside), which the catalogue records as 3.504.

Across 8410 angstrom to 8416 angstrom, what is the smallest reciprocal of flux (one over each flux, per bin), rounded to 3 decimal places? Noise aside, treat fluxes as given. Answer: 0.286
